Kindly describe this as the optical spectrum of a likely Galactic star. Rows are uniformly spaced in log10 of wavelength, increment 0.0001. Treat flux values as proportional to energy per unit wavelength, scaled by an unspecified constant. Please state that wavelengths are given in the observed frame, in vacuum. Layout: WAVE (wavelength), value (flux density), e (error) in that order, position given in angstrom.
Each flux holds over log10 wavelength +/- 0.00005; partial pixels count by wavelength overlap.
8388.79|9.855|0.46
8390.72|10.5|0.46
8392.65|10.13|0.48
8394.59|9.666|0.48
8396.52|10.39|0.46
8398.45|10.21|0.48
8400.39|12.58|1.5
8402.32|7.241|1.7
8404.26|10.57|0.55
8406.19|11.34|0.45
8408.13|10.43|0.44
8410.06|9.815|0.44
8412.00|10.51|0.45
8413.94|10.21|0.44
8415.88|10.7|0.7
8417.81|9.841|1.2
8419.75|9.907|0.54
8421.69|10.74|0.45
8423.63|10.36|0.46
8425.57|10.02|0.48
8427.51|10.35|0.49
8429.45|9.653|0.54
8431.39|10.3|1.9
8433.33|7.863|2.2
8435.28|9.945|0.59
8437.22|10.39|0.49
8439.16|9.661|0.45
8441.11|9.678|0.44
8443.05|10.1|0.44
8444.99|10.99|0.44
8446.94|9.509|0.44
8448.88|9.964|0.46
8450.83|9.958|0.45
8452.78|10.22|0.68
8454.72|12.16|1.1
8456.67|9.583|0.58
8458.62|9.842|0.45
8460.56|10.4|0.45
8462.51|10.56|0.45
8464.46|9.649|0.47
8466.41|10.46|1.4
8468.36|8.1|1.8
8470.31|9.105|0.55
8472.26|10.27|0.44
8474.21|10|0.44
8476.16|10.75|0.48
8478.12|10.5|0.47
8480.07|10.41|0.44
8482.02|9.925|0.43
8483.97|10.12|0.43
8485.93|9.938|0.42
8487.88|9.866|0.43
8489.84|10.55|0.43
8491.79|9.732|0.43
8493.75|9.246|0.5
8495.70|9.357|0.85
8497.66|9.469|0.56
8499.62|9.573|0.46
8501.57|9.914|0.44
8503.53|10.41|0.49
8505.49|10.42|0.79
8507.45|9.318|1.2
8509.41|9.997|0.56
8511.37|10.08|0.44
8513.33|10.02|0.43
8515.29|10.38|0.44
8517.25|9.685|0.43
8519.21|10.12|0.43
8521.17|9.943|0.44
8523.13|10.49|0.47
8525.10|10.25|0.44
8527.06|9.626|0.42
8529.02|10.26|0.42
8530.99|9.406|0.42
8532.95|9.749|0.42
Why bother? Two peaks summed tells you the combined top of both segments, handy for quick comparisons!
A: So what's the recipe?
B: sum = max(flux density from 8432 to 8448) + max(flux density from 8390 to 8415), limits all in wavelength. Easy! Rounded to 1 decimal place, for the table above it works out 23.6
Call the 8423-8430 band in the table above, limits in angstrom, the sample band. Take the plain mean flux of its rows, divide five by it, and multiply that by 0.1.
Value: 0.0495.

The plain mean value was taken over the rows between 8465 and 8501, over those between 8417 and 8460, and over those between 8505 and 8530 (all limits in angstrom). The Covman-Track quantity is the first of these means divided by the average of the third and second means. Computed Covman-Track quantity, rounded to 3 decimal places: 0.981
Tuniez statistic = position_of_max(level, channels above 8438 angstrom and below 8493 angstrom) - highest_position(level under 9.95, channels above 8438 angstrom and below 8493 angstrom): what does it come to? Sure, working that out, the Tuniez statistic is -37.1 angstrom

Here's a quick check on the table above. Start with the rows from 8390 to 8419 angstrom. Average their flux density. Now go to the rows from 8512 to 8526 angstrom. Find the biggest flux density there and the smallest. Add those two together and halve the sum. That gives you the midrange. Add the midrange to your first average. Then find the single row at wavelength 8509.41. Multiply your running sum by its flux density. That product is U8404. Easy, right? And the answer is 204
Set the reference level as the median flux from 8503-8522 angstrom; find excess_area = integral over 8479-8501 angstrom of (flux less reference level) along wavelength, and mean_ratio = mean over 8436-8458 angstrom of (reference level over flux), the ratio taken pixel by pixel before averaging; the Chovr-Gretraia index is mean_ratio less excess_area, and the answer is 5.6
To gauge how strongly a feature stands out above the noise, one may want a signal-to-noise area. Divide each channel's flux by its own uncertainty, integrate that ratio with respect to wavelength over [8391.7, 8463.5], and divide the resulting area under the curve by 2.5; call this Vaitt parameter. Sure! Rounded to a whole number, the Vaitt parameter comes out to 542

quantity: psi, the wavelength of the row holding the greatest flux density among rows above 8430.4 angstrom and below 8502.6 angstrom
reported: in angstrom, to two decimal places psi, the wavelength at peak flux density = 8454.72 angstrom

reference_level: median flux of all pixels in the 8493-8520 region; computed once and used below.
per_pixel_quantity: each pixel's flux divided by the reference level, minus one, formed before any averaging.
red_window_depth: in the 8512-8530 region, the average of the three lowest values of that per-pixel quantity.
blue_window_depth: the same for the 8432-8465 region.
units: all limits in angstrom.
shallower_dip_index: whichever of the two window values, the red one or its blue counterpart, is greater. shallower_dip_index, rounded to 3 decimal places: -0.021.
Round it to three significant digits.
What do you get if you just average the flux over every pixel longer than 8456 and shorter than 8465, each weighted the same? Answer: 10.0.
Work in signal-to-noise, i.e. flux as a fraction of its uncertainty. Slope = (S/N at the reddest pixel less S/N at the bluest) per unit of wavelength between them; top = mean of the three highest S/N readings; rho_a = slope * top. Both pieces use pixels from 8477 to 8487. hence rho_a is 4.0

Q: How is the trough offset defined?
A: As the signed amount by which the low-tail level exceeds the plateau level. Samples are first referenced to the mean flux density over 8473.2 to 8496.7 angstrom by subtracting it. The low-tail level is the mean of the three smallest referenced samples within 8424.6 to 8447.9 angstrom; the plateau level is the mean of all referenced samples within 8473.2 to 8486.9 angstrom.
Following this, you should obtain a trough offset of -1.2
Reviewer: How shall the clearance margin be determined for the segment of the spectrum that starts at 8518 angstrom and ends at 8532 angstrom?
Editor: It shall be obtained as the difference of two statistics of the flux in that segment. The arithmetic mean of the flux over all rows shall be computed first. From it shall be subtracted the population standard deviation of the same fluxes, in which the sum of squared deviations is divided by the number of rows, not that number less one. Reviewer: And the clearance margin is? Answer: 9.7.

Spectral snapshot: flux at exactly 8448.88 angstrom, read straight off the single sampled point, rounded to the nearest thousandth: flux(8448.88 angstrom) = 9.964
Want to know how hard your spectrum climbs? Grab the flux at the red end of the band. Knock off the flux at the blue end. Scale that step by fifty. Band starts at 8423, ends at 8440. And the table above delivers -35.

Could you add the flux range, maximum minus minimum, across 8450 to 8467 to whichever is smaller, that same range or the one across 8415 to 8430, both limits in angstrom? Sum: 3.7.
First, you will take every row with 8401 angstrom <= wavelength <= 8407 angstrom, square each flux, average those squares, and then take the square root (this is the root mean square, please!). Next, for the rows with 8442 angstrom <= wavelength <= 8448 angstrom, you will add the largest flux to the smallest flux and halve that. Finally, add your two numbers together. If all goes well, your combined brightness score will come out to 20.1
